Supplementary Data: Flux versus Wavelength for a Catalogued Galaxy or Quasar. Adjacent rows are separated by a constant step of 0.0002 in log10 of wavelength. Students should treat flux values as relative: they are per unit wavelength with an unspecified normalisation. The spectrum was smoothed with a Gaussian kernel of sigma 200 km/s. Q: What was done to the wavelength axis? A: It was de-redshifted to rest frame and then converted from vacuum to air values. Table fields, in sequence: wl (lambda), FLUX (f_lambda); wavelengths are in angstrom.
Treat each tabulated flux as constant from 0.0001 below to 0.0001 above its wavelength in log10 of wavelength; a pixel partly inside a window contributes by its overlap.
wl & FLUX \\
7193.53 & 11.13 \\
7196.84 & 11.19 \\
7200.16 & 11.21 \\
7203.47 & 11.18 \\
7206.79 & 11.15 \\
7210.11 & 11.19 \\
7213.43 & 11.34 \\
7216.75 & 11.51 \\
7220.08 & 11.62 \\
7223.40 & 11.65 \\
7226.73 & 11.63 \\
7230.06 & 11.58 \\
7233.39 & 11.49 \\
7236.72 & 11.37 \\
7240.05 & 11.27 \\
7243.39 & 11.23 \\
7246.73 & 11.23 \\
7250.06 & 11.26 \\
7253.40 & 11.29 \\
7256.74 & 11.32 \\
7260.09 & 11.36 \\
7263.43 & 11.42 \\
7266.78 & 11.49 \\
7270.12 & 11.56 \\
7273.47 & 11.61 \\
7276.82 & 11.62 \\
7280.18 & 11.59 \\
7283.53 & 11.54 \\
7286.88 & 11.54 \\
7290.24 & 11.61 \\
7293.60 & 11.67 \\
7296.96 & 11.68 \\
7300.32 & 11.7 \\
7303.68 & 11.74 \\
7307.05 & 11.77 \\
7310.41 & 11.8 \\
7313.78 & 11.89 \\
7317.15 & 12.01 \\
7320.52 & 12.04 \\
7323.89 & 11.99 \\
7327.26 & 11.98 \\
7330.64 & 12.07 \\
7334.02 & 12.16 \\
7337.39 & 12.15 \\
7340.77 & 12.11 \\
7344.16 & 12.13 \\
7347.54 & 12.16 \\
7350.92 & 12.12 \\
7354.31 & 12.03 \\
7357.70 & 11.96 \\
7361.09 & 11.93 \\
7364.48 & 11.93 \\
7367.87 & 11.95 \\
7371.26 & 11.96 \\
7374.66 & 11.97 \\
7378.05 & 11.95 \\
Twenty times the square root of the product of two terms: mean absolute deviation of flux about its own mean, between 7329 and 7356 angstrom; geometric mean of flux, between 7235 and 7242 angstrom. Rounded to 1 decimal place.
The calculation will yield 12.5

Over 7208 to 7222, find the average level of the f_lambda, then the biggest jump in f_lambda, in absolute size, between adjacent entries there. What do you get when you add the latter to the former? 11.58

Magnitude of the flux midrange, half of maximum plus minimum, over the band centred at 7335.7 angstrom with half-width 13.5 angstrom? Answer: -2.704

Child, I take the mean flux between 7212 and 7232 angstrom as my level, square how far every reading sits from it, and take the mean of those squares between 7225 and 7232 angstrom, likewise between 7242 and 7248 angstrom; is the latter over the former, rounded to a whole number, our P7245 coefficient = 34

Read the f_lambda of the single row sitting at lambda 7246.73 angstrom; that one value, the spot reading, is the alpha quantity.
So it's 11.23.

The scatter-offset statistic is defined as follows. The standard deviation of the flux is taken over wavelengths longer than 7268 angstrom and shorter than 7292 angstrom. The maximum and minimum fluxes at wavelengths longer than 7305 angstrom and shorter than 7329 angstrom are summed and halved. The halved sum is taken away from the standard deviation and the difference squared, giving 141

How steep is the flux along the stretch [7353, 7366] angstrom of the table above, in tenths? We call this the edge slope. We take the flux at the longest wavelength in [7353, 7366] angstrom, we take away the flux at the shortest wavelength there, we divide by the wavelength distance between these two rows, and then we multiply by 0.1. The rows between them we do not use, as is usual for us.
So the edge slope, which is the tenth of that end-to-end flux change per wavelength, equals -0.0010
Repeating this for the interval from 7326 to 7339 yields 0.0017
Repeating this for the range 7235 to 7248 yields -0.0014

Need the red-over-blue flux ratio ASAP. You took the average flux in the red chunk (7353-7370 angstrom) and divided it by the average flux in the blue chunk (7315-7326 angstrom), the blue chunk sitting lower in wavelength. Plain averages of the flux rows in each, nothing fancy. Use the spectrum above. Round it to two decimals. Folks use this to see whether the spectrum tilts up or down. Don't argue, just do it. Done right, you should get 1.00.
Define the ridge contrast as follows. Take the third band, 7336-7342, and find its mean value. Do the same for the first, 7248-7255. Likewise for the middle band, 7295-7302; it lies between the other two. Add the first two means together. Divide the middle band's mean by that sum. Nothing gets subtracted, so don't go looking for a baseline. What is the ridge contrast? 0.499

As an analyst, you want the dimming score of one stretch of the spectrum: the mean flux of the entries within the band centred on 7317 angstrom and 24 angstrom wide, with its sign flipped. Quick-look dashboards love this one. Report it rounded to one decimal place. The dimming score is -11.9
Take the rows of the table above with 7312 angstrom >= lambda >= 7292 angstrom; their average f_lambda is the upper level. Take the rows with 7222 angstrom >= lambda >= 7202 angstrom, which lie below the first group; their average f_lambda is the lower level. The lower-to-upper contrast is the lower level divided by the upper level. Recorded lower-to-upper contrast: 0.97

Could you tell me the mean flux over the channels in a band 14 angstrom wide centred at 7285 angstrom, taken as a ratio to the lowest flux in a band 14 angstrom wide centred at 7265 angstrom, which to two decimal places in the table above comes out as 1.02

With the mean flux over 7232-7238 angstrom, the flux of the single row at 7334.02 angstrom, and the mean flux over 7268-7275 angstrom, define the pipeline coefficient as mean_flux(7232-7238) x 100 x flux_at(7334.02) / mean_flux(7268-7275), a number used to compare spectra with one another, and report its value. 1200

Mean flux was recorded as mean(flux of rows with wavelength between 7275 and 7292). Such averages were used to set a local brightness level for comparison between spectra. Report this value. 11.6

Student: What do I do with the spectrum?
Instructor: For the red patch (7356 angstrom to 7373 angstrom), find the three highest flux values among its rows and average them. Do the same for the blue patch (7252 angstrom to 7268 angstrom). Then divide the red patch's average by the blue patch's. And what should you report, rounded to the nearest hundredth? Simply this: 1.05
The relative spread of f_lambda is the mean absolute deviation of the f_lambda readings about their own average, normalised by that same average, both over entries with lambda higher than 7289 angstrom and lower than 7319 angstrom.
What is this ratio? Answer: 0.0079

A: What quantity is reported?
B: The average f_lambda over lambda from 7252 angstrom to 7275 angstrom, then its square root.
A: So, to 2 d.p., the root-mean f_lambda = 3.38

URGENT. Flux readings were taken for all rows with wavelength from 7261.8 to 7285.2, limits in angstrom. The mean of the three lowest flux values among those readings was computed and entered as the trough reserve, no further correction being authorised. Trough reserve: 11.5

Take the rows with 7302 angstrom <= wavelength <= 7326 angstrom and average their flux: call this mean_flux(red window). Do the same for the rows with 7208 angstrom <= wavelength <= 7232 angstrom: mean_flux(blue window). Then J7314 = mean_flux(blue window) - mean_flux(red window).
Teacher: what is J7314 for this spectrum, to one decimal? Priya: -0.4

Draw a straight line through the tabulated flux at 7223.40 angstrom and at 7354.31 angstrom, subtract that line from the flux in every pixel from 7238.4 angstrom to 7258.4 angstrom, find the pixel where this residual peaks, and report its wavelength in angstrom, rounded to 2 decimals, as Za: 7256.74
